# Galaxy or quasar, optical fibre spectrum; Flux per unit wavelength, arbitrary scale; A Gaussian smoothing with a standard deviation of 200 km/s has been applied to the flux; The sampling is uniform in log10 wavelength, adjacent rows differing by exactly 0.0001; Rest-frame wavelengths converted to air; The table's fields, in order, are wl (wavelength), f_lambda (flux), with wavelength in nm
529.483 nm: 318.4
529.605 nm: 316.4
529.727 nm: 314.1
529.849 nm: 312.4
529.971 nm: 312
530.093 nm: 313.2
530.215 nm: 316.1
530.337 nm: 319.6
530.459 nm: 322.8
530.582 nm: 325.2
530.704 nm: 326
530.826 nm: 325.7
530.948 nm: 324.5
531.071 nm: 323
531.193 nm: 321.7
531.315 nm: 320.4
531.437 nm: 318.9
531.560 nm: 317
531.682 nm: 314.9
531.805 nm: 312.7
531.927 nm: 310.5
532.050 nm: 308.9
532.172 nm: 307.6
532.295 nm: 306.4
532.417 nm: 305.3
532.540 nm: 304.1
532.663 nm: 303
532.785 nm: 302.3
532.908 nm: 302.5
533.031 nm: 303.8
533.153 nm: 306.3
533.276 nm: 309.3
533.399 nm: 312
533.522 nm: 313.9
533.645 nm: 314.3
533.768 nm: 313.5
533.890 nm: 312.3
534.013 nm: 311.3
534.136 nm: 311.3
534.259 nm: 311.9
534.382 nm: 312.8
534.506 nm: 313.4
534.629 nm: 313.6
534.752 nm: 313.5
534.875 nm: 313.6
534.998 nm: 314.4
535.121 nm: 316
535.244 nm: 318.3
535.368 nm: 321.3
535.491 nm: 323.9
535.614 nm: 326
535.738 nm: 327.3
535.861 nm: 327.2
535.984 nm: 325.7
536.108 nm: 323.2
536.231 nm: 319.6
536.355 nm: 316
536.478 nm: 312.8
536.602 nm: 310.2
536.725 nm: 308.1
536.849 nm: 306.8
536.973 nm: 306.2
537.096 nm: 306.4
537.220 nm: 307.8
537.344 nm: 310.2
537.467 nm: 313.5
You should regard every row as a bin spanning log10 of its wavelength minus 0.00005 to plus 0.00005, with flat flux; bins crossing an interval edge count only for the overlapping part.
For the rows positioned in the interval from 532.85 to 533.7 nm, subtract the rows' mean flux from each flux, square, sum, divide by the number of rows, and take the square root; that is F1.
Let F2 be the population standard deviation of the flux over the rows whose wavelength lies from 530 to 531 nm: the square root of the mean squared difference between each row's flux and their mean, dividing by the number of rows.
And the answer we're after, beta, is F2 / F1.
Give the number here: 1.02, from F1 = 4.4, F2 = 4.5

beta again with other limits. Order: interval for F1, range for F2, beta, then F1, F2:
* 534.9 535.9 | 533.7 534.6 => 0.18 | 4.8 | 0.8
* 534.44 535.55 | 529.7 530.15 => 0.22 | 3.7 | 0.8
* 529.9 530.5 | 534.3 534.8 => 0.08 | 4.0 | 0.3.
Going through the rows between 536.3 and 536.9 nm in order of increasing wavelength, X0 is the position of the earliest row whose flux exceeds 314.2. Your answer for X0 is 536.355 nm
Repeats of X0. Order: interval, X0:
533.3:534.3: 533.645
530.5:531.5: 530.582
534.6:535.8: 534.998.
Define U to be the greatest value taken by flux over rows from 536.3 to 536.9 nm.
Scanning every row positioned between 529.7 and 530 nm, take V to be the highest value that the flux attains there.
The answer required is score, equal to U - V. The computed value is 2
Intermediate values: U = 316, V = 314.1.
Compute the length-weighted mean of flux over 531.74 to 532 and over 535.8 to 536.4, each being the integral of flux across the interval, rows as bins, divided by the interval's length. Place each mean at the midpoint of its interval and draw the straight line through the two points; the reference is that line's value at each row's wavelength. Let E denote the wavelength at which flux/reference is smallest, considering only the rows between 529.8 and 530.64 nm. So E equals 529.971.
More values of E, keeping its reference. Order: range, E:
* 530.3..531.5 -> 531.437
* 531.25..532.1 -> 532.050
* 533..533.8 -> 533.031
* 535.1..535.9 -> 535.121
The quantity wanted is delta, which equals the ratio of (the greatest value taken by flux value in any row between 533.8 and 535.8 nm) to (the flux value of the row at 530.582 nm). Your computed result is 1.01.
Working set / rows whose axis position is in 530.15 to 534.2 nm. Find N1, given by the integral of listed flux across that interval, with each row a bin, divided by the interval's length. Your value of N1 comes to 314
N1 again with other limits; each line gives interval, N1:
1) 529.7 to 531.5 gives 320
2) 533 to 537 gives 315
